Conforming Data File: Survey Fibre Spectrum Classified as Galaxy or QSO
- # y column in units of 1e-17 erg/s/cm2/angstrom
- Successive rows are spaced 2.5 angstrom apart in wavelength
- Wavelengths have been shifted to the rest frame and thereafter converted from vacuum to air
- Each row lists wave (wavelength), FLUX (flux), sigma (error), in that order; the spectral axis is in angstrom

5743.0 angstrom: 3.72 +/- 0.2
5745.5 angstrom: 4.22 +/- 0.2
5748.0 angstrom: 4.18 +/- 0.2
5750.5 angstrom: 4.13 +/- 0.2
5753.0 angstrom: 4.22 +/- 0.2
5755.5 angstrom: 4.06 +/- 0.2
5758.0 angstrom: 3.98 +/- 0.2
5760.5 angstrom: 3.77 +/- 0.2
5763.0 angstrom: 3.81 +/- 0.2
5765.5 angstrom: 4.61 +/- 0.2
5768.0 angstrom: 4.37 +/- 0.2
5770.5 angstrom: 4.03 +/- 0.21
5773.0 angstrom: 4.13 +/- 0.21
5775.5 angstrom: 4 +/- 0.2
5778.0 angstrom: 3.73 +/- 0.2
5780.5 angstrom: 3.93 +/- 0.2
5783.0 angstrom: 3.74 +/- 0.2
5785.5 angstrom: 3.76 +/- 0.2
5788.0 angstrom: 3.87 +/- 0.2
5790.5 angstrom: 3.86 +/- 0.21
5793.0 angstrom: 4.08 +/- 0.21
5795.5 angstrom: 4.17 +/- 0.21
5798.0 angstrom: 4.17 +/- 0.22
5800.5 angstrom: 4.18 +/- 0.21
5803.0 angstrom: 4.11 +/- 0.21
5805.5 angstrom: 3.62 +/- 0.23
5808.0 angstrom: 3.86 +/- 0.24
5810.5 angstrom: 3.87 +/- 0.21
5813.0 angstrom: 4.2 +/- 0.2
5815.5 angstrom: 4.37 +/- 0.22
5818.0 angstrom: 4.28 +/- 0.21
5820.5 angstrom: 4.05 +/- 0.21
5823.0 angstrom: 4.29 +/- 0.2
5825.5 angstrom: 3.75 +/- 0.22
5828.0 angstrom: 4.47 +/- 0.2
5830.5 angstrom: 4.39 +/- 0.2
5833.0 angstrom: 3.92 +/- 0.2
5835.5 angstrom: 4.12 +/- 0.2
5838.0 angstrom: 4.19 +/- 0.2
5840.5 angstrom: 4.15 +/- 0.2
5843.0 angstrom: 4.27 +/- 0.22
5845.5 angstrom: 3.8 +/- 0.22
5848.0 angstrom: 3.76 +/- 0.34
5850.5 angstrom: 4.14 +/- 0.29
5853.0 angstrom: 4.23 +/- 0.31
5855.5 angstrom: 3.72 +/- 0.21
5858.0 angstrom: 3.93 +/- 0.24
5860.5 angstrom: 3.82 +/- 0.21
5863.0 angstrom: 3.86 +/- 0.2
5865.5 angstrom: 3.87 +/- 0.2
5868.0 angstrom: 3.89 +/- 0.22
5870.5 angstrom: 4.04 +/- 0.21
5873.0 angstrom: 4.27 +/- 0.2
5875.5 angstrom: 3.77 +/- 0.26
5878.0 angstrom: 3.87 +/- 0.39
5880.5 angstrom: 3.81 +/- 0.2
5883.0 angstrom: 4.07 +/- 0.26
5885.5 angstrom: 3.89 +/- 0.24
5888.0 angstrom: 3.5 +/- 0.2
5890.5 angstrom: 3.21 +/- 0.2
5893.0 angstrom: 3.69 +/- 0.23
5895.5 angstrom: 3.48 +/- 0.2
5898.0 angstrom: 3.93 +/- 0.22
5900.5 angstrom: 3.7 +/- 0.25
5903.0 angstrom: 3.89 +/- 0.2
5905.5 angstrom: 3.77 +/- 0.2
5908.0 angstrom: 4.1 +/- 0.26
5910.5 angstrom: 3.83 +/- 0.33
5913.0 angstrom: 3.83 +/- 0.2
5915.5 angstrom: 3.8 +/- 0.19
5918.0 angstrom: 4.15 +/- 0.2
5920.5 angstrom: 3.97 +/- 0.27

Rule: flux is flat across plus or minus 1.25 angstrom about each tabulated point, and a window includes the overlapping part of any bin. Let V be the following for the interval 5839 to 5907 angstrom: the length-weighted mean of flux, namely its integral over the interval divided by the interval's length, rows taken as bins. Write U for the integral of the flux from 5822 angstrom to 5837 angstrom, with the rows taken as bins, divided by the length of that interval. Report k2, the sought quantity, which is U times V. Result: 16.1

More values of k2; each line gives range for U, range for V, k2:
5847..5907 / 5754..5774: 15.7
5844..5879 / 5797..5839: 16.1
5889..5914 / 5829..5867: 15.0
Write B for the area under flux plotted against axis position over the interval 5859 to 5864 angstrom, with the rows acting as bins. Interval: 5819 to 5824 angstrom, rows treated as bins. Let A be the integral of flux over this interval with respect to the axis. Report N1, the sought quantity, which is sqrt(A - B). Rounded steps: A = 20.8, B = 19.2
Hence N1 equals 1.28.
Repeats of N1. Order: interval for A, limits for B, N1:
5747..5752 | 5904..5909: 1.08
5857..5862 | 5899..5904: 0.61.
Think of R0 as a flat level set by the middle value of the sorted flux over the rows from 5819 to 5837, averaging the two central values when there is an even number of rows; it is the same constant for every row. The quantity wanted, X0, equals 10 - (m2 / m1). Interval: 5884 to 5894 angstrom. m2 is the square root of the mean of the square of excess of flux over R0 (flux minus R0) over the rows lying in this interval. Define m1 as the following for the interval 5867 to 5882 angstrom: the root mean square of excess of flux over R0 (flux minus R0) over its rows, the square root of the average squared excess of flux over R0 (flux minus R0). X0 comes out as 7.6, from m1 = 0.25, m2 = 0.602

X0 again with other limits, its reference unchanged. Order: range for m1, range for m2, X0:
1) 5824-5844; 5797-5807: 8.9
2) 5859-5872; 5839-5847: 9.1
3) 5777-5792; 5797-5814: 9.2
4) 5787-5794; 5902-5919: 8.8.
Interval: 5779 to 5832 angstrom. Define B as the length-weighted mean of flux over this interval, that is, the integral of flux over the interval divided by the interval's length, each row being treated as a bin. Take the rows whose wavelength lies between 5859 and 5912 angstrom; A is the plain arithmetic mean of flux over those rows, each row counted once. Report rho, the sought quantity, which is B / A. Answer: 1.06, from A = 3.82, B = 4.05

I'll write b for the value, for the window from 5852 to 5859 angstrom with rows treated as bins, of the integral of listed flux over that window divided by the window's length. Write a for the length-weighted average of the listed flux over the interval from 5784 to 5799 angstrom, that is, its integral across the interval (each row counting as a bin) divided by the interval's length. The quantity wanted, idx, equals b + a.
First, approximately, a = 3.98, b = 3.95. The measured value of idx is 7.93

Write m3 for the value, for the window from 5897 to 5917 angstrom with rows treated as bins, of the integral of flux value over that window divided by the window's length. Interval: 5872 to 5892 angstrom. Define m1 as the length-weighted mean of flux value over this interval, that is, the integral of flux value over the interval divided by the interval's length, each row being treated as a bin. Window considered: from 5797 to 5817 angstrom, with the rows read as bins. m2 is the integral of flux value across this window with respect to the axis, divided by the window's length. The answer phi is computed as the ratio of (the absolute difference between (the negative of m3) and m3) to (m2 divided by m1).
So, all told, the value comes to 7.2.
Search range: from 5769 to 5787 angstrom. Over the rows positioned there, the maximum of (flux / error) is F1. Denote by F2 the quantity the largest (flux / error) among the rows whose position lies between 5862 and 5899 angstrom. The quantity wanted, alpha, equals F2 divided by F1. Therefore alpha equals 1.07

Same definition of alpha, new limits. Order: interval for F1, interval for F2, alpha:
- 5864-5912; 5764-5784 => 1.08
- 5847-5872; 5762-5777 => 1.19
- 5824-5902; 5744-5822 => 1.03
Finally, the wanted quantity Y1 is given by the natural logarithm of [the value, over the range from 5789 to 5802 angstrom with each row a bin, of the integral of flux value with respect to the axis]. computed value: 3.97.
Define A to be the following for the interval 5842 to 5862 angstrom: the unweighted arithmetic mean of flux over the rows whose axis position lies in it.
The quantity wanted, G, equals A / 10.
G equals 0.396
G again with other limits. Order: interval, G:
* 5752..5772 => 0.411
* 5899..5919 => 0.388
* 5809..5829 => 0.416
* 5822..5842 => 0.416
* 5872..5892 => 0.380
